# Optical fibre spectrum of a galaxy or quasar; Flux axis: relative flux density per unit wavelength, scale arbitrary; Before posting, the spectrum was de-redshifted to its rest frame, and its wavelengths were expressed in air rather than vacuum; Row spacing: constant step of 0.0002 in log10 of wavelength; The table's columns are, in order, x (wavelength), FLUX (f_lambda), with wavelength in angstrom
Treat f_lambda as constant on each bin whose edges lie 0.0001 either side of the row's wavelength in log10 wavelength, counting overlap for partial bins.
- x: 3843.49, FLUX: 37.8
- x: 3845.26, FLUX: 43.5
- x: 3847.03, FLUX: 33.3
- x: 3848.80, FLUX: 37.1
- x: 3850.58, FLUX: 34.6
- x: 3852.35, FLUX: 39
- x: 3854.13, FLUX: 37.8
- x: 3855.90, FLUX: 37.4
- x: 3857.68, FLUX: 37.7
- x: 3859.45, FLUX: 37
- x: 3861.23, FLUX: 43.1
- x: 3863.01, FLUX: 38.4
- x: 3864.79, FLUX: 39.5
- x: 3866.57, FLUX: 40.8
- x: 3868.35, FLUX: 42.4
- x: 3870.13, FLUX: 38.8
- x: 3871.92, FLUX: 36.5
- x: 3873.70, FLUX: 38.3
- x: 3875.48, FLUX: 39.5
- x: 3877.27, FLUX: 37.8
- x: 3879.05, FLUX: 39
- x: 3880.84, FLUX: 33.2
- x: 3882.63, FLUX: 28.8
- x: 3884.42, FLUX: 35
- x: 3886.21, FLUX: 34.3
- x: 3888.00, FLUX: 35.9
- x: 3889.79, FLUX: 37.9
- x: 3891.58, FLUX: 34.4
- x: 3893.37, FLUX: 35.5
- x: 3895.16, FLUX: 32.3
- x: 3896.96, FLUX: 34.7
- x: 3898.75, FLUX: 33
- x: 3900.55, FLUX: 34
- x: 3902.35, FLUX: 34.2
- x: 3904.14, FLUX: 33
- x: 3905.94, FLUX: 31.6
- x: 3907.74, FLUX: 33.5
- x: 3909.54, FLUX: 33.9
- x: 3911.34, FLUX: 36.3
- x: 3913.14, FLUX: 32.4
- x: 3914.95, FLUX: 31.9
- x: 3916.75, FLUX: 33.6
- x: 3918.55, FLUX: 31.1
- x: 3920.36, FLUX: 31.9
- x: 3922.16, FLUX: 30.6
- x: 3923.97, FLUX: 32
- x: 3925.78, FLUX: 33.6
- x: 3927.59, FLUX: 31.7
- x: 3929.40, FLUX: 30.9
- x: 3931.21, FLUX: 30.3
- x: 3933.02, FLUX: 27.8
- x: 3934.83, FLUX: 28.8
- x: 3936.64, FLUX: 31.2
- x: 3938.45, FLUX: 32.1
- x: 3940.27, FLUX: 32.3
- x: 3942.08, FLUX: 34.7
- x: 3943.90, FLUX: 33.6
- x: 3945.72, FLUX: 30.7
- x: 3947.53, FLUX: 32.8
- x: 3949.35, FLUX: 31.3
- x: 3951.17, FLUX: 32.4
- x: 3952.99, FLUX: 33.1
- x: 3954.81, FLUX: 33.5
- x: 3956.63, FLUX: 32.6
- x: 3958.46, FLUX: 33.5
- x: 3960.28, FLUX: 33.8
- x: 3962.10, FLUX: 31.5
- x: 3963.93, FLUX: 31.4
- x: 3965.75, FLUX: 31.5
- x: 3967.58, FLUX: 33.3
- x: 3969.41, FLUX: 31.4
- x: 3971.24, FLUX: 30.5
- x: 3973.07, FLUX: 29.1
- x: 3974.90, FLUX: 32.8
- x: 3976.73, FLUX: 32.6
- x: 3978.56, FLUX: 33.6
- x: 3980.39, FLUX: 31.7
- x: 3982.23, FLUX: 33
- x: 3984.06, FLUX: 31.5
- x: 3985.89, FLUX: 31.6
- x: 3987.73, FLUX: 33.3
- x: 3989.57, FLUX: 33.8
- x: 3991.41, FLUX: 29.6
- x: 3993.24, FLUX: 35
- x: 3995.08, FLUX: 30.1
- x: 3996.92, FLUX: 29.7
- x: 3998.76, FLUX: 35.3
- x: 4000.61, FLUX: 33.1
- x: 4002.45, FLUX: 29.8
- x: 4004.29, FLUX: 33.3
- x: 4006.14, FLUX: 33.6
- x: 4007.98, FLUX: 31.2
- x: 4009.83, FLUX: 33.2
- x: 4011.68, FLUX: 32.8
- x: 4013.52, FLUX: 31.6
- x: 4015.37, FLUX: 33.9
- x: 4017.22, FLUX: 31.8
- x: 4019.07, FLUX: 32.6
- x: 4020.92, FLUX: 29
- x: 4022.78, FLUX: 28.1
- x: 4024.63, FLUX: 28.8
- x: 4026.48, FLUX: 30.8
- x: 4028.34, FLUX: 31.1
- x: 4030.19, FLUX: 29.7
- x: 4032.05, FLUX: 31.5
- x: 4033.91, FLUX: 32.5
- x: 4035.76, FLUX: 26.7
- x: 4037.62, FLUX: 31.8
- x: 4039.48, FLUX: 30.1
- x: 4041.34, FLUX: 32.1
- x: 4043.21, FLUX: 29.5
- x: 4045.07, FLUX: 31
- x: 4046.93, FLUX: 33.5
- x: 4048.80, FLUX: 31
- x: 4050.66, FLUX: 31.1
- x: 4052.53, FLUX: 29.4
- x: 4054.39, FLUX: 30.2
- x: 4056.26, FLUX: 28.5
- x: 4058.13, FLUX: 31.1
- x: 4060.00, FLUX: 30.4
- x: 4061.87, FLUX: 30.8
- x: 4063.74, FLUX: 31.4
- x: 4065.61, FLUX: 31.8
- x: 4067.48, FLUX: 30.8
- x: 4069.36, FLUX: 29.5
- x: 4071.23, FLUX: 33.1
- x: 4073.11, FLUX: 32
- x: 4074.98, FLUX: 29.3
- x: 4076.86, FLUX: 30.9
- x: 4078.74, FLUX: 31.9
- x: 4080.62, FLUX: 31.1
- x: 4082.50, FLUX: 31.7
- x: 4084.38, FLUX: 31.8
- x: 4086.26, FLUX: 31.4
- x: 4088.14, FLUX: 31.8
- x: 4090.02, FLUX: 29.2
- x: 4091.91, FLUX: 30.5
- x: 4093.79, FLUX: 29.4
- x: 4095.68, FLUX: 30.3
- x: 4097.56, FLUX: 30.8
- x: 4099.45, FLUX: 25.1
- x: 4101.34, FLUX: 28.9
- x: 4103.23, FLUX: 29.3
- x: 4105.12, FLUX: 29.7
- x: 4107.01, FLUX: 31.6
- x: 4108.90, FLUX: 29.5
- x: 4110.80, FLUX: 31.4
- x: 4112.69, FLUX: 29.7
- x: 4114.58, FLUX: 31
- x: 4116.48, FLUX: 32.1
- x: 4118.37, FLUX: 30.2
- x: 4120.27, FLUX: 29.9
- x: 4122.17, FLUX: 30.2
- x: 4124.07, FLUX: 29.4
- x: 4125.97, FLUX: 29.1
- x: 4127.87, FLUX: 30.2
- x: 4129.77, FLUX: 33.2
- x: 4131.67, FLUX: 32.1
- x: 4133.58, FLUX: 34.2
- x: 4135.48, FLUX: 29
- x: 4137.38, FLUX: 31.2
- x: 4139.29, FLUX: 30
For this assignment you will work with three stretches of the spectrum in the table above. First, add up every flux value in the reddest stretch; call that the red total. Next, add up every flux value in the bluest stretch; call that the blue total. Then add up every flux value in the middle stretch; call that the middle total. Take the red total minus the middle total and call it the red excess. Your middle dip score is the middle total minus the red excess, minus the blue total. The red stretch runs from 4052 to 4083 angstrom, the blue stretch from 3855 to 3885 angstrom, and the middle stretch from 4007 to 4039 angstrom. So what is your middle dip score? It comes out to -113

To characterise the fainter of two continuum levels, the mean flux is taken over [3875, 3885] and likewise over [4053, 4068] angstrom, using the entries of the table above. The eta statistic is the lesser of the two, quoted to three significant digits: 30.6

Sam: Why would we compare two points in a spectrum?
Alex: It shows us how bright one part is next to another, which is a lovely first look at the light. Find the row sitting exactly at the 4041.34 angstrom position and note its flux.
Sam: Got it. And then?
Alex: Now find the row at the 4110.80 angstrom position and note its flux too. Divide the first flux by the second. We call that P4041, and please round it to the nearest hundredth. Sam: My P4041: 1.02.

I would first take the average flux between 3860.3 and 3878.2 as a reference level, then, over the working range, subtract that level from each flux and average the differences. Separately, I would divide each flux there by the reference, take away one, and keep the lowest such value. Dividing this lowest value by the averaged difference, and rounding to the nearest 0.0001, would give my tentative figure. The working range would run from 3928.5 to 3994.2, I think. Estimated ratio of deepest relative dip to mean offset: 0.0396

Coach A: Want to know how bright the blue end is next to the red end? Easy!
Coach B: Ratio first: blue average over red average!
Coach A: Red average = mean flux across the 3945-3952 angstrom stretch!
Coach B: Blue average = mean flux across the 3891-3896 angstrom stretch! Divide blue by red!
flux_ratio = 1.07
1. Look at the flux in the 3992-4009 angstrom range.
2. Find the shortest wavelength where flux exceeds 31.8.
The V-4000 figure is 3993.24 angstrom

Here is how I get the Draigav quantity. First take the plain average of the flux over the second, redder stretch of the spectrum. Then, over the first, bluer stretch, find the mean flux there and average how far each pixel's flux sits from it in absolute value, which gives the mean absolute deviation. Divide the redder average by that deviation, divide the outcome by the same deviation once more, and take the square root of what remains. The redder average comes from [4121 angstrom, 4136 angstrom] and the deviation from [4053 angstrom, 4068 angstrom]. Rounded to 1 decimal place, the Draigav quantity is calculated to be 8.0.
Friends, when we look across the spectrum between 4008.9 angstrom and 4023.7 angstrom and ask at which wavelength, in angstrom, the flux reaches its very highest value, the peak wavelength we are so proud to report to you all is 4015.37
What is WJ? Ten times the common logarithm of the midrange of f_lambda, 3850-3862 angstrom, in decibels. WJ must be 15.9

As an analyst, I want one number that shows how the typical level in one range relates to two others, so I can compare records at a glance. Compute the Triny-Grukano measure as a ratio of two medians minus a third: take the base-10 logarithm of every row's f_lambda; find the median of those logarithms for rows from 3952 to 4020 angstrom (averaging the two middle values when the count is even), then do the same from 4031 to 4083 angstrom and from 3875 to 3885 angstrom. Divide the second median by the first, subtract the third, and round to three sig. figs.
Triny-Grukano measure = -0.575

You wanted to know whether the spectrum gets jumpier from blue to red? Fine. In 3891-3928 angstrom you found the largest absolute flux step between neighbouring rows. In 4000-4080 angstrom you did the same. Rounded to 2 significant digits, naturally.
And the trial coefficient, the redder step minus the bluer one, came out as 1.9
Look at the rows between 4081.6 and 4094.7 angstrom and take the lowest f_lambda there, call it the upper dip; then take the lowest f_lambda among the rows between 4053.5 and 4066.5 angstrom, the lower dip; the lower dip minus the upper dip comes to -1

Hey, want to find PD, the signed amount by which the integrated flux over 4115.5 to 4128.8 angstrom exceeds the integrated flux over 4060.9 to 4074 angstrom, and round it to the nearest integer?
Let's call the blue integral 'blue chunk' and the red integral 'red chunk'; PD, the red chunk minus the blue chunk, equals -10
